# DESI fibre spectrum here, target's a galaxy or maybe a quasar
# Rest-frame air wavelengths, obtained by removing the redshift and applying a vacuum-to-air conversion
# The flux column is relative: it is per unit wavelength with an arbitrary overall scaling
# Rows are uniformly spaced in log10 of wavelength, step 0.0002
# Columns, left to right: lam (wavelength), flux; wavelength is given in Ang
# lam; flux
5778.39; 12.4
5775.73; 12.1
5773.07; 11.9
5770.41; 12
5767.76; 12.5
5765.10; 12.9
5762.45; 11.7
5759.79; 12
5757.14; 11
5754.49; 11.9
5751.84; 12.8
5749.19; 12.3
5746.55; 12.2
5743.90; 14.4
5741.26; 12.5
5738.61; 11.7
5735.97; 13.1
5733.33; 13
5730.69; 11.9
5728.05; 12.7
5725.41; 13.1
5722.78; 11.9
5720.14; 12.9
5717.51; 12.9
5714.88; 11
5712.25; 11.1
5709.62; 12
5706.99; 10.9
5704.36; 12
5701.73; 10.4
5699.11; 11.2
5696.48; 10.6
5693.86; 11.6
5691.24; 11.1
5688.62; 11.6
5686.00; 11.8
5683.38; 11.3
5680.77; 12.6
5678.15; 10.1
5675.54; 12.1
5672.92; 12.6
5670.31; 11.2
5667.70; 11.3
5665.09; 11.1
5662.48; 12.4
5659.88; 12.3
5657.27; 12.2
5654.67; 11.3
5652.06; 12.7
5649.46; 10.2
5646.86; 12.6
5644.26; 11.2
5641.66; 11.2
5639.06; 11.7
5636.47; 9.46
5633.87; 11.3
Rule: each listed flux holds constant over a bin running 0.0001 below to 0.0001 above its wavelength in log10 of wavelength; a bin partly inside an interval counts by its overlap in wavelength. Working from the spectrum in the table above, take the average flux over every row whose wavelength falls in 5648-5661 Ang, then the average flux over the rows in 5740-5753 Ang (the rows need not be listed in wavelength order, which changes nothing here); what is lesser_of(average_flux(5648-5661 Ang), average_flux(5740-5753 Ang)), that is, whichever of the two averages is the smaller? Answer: 11.74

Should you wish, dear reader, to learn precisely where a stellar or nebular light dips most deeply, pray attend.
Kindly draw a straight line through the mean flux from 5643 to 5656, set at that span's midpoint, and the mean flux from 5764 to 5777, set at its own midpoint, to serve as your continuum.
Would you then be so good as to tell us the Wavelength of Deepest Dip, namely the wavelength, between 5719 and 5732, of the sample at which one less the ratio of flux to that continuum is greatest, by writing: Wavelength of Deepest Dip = 5730.69 Ang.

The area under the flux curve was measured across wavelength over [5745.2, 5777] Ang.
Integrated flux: 385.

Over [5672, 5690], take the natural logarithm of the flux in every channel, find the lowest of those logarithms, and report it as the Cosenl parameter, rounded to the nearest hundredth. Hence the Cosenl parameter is 2.31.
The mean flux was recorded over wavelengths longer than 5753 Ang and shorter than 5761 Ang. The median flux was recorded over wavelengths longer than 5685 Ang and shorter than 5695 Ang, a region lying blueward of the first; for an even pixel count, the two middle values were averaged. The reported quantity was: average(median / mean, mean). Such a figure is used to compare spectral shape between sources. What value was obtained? 6.3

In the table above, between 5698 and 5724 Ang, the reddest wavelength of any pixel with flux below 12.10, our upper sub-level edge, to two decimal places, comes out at 5722.78 Ang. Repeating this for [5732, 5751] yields 5738.61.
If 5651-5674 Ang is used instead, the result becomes 5670.31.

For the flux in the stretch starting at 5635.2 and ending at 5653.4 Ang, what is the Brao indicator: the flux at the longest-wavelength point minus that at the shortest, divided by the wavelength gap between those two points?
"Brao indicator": 0.21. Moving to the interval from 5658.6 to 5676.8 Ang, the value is -0.01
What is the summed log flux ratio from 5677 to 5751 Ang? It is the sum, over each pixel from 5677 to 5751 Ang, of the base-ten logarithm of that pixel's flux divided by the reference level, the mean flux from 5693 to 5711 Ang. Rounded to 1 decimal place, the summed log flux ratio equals 0.7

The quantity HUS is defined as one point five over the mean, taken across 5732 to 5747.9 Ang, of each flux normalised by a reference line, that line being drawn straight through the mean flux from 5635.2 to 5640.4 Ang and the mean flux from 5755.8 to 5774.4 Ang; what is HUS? 1.37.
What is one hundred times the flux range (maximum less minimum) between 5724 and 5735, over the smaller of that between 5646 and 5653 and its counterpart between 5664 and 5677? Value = 80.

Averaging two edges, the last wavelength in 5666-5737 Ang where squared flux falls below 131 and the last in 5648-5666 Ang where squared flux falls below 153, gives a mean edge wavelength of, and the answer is 5690.0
